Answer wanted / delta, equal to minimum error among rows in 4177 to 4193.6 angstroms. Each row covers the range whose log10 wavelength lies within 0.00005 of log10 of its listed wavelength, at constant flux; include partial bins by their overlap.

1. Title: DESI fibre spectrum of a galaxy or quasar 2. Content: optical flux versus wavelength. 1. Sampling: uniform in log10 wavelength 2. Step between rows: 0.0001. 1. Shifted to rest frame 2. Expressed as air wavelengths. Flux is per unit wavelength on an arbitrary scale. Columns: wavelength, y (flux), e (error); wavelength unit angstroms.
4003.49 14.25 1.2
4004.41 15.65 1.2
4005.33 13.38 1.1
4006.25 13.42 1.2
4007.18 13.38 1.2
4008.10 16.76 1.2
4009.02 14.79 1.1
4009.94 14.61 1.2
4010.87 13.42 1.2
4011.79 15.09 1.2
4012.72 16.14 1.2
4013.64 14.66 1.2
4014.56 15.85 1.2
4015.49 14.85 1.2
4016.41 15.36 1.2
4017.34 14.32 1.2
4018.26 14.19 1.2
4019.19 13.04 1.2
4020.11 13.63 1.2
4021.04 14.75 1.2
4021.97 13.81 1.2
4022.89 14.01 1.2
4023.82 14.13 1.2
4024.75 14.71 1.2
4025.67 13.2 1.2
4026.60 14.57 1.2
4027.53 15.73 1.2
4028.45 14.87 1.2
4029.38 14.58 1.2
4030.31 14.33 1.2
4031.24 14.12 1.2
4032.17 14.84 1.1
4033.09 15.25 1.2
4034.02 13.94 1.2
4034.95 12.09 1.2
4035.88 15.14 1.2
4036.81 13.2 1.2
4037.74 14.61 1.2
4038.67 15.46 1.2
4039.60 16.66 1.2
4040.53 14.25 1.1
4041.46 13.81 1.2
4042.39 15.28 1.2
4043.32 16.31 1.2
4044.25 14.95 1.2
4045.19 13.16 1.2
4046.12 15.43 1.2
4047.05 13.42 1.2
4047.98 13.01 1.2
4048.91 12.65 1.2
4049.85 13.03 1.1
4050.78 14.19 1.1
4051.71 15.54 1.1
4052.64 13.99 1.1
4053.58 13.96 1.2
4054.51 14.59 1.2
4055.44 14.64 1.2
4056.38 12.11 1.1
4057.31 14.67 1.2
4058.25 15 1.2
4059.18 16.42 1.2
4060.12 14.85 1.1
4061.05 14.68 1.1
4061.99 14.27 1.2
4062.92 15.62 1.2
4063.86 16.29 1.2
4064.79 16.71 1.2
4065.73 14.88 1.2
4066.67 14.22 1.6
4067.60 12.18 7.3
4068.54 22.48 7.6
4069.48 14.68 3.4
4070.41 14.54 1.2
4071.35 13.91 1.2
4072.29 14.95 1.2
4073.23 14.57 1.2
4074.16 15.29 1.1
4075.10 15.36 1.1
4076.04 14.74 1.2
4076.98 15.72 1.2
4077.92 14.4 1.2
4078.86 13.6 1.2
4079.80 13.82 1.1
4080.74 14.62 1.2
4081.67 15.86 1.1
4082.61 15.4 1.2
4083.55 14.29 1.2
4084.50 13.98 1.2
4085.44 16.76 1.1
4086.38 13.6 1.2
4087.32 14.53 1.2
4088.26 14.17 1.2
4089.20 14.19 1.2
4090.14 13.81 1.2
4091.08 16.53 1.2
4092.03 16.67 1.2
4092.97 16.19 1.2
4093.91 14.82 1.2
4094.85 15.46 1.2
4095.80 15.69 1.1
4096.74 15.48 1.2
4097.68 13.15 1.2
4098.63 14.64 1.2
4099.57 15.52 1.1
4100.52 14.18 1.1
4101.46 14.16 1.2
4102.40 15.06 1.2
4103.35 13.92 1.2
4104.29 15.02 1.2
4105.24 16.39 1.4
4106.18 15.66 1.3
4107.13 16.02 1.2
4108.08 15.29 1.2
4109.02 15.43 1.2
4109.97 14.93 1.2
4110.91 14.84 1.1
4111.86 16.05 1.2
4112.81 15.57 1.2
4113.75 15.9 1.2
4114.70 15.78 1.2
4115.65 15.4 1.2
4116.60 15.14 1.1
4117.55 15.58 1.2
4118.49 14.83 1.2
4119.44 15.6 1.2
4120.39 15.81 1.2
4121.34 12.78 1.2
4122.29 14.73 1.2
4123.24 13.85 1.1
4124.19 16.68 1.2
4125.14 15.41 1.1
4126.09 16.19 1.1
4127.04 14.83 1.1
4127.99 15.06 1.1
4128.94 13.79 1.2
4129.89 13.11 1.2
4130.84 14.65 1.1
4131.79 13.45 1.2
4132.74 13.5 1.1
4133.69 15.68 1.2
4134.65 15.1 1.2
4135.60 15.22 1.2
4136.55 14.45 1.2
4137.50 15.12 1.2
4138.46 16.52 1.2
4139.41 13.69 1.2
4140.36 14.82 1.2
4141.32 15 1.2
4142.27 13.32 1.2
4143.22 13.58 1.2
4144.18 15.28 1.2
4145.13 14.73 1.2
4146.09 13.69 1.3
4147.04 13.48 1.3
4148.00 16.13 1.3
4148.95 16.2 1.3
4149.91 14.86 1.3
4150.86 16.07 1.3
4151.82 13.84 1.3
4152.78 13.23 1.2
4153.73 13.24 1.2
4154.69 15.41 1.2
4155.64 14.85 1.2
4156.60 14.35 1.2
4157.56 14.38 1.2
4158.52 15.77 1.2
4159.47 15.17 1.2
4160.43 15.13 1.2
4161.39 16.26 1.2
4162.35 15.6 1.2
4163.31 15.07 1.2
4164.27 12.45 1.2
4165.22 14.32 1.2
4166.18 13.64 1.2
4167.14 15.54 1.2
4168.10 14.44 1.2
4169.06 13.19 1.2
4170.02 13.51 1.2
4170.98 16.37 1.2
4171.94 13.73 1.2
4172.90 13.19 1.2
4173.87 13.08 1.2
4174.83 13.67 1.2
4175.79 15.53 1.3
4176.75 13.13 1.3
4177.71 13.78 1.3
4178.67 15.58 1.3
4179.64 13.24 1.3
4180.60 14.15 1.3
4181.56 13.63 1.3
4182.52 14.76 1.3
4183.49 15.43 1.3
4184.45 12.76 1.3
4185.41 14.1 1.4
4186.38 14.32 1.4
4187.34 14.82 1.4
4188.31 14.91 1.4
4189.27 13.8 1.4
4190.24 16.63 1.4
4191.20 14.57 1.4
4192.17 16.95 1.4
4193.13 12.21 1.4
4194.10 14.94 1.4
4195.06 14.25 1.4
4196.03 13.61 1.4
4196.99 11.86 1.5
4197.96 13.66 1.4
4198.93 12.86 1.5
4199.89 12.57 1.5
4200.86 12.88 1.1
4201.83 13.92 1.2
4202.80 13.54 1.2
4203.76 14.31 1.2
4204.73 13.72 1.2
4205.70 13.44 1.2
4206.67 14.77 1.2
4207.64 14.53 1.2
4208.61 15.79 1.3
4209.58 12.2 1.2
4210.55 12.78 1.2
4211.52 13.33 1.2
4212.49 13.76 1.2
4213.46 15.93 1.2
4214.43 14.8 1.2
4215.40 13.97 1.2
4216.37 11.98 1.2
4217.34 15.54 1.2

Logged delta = 1.30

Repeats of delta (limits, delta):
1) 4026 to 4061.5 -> 1.10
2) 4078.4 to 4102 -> 1.10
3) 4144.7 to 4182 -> 1.20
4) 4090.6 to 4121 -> 1.10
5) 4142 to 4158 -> 1.20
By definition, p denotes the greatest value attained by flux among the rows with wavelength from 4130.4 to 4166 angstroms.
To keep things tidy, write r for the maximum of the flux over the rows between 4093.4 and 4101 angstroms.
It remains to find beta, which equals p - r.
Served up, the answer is 0.8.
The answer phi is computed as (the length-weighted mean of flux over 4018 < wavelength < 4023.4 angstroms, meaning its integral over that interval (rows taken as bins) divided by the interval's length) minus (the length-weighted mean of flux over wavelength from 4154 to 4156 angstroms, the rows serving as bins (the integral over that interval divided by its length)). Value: -1.1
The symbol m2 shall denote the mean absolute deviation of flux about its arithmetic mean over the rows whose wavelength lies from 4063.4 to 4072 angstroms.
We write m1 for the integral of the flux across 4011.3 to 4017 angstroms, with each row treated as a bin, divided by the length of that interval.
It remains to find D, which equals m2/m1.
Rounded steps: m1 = 15.3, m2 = 1.97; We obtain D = 0.129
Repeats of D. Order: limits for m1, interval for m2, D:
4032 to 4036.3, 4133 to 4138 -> 0.019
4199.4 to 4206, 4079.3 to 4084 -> 0.049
